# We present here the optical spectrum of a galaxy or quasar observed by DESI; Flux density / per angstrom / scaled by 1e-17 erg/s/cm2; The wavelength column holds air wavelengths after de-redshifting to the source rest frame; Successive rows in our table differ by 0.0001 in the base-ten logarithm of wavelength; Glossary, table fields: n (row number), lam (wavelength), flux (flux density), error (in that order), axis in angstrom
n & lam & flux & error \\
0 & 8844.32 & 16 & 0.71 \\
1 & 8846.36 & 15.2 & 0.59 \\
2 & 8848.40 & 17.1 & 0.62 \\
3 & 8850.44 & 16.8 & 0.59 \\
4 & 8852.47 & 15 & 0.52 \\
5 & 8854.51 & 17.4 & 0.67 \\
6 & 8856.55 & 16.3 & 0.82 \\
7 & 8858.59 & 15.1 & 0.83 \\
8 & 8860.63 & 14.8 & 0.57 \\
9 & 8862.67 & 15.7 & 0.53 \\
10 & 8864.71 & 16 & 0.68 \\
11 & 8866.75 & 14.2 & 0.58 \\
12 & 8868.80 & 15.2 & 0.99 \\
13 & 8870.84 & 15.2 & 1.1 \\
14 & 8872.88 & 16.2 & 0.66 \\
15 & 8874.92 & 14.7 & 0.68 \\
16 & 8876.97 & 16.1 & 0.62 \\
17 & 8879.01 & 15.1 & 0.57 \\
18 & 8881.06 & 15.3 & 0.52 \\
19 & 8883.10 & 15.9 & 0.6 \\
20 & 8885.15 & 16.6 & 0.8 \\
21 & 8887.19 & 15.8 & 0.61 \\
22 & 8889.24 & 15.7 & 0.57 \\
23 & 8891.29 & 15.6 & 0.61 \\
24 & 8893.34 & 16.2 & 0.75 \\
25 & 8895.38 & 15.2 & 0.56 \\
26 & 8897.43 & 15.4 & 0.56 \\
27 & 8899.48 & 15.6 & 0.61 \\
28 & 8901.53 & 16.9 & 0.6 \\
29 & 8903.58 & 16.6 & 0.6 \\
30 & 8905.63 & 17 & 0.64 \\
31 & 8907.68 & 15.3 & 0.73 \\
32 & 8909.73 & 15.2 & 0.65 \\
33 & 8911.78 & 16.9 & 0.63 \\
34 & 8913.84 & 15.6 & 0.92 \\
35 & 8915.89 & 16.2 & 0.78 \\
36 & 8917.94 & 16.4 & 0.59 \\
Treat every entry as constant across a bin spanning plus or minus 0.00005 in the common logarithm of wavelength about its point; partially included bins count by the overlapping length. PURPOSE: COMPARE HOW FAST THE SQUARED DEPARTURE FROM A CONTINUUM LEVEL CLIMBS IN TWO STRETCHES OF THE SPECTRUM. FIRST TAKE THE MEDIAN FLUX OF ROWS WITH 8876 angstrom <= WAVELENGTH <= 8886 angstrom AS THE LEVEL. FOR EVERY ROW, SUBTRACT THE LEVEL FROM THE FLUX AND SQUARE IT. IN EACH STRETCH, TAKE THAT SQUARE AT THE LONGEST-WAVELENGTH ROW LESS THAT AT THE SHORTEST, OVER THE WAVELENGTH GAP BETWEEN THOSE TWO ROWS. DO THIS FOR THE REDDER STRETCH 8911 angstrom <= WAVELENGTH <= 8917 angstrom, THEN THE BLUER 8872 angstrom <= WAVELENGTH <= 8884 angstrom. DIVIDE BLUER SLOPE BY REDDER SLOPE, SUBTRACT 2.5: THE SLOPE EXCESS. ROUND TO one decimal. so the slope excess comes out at -2.5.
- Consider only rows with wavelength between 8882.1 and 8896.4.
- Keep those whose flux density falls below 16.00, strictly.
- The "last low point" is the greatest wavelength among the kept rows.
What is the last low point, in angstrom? 8895.38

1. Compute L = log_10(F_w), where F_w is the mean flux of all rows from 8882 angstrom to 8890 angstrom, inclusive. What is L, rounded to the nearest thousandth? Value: 1.204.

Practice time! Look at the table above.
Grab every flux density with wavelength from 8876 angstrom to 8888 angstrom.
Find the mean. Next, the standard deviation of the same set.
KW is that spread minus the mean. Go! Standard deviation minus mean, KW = -15.3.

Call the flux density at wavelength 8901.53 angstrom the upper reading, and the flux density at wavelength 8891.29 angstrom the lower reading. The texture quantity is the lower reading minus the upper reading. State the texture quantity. -1.3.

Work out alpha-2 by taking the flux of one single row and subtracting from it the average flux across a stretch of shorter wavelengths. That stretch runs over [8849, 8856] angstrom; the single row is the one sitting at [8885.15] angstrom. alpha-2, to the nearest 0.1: 0.2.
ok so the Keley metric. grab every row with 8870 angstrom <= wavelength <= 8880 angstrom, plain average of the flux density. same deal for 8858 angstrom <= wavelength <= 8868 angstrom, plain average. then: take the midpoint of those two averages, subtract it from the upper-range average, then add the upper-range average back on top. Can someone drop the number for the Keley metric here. 15.6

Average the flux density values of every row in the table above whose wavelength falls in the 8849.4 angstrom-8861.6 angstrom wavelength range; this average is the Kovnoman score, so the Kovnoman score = 15.9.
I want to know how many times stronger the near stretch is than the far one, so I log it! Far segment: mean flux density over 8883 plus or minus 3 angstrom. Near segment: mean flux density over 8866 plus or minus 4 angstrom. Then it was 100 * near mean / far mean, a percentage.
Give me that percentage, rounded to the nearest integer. 96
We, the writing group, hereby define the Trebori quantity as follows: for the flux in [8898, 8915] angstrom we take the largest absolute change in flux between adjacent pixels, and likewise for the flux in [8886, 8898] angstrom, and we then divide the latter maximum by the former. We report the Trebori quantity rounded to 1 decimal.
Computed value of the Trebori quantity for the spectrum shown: 0.6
